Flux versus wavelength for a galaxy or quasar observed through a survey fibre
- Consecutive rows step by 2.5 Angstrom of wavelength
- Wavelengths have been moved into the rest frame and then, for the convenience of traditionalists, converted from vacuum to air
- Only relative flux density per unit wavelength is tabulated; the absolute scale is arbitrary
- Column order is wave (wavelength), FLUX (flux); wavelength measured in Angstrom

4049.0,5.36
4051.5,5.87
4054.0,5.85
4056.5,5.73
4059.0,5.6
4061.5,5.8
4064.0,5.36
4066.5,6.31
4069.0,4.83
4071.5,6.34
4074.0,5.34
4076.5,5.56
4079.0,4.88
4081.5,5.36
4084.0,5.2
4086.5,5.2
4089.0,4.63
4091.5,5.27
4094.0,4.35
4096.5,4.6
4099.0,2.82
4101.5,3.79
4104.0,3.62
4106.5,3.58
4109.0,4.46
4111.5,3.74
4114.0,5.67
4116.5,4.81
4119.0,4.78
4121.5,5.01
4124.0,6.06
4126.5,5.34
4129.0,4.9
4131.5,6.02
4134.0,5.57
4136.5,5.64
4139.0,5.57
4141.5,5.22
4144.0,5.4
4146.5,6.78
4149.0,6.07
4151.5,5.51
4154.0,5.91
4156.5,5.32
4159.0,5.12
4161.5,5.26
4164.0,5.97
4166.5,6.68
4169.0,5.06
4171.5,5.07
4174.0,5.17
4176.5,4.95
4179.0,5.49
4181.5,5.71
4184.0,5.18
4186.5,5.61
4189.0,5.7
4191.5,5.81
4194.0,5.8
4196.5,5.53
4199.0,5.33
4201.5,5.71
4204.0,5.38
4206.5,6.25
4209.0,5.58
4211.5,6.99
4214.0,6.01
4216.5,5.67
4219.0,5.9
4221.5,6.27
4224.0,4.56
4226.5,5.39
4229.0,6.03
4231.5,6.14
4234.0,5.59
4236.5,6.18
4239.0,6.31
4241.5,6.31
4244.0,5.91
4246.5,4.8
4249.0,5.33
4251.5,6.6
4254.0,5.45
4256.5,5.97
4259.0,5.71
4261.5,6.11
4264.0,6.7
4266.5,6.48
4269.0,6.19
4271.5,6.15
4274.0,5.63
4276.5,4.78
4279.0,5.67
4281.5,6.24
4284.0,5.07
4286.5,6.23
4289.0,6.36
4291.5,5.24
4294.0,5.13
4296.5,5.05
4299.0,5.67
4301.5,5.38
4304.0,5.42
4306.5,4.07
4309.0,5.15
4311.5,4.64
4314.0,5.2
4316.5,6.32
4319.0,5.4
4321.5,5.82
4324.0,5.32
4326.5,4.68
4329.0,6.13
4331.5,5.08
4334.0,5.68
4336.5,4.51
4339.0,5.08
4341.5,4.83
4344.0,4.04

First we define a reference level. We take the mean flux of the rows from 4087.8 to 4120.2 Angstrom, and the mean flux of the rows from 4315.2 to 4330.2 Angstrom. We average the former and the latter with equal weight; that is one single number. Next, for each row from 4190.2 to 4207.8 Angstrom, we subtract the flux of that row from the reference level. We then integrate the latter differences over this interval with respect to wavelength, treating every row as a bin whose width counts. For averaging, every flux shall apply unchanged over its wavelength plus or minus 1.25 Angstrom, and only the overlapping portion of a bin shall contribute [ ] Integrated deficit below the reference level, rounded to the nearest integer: -13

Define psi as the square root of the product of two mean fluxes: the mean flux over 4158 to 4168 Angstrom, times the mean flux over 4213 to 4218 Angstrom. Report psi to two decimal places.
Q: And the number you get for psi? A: 5.80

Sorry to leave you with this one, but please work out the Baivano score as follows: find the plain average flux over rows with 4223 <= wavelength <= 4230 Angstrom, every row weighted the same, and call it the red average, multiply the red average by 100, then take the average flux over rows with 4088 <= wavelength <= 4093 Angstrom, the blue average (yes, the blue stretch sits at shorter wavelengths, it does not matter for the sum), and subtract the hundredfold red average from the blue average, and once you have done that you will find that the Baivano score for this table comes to -528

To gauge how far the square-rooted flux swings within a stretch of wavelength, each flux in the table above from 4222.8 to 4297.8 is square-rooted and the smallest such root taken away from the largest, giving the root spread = 0.45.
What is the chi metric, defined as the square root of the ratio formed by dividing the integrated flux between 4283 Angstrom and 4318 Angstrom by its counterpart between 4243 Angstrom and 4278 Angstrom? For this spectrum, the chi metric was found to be 0.96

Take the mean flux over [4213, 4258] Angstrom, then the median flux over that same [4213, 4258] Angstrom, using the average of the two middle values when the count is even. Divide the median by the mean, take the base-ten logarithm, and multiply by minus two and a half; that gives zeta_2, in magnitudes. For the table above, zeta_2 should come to -0.026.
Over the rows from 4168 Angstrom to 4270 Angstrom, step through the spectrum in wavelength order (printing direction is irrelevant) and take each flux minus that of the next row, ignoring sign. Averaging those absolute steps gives 0.49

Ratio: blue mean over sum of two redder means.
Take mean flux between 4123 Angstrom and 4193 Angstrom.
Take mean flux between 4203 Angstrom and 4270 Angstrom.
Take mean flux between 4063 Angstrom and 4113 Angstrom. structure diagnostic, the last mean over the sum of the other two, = 0.414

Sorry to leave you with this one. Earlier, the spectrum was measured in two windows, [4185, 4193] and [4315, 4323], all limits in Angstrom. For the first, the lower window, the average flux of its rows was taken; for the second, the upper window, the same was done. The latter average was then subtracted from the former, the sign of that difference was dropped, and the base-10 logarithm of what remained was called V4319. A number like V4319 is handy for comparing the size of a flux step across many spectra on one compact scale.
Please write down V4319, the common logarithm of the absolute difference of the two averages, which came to -0.9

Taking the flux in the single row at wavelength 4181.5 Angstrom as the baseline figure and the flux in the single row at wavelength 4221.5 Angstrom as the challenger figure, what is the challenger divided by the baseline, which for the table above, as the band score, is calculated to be 1.10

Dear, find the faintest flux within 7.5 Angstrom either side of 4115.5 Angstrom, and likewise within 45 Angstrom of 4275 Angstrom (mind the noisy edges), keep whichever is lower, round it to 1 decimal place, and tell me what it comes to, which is 3.7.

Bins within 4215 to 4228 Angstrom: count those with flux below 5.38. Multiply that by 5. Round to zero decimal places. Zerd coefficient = 5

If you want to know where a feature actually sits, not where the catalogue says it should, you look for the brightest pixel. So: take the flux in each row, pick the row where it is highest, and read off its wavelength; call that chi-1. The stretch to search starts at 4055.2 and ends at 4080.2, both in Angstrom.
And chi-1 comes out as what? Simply 4071.5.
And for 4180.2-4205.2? 4191.5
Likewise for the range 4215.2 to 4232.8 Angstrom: 4221.5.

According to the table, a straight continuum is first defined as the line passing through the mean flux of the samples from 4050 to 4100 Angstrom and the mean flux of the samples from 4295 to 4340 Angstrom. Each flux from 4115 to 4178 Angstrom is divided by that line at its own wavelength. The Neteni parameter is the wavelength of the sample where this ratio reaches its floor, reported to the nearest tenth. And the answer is 4119.0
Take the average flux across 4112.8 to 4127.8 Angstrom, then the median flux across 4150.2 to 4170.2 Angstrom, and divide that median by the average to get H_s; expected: 1.03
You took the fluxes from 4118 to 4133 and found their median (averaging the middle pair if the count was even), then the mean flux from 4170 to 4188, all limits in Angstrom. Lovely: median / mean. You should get 0.97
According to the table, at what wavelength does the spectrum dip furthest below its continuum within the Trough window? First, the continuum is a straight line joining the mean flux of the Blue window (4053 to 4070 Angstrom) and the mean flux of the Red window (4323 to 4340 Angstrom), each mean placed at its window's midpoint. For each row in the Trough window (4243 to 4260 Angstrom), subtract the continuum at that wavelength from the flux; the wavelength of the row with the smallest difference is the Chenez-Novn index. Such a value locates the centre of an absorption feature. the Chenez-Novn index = 4246.5 Angstrom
